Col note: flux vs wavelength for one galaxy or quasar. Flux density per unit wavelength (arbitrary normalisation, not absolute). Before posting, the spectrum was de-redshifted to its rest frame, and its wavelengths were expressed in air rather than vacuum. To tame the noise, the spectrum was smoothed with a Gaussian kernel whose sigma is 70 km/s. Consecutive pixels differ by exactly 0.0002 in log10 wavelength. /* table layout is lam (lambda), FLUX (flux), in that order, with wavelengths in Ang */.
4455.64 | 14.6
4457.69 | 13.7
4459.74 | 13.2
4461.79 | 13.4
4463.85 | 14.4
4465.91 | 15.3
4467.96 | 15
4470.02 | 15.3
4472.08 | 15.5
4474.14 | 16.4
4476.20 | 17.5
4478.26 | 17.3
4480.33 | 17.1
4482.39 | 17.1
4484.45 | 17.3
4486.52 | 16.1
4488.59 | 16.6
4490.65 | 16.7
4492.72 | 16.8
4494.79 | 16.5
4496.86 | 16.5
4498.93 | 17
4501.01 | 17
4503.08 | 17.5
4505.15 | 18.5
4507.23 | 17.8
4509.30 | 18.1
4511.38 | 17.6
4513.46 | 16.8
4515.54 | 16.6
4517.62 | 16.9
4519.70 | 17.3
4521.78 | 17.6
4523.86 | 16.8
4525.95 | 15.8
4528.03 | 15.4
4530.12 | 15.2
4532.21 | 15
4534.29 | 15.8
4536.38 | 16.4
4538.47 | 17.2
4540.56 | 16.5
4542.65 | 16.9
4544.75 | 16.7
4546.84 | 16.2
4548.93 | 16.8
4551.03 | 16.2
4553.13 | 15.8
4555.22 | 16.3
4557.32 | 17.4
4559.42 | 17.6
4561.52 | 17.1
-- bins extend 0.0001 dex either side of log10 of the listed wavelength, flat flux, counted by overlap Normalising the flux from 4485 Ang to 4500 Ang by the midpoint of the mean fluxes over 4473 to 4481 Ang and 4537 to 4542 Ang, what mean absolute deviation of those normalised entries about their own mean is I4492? 0.012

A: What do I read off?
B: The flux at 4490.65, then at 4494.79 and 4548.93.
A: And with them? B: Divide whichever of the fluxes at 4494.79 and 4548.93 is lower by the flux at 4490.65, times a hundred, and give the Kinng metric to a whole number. 99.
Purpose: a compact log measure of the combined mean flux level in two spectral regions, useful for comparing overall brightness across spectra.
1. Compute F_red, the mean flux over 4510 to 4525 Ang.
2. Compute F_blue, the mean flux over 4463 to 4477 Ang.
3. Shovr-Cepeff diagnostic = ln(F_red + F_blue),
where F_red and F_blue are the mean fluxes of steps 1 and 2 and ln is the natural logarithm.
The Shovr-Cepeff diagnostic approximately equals 3.488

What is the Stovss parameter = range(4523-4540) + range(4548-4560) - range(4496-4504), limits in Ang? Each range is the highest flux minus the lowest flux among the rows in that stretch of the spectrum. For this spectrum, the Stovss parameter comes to 3.0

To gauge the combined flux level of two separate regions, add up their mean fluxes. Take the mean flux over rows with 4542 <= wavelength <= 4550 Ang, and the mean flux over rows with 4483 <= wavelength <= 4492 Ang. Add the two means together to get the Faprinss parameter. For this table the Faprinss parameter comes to 33.33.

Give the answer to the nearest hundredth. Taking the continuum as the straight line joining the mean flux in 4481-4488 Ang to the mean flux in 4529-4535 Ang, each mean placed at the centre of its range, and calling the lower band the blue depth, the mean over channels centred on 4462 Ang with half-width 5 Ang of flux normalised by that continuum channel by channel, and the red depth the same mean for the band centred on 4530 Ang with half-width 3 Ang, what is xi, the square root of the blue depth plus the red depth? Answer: 1.34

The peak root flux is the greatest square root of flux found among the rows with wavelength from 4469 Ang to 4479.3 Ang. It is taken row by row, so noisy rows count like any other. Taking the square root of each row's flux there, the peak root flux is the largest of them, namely 4.183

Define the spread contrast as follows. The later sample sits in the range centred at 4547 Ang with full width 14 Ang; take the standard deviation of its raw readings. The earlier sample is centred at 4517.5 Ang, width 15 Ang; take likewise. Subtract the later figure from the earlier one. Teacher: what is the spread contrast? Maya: 0.0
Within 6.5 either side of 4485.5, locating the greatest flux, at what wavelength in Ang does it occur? 4484.45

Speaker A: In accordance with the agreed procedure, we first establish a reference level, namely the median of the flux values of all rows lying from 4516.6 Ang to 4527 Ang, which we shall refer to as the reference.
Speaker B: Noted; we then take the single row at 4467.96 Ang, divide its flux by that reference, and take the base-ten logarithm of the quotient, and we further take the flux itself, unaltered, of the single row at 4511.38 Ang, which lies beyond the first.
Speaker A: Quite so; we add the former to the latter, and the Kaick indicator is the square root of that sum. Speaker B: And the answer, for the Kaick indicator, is 4.19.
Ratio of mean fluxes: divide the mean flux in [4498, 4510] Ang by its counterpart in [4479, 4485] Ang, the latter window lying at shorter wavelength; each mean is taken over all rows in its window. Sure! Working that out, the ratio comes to 1.028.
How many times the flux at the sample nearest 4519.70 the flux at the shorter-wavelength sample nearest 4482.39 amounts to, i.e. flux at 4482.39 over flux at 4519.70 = 0.99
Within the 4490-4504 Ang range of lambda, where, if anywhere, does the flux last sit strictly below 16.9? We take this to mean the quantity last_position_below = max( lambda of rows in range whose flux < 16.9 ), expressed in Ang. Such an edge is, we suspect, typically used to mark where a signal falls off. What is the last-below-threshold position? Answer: 4496.86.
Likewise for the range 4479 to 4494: 4492.72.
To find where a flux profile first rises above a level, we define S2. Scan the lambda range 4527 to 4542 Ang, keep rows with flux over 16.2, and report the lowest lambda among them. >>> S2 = 4536.38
